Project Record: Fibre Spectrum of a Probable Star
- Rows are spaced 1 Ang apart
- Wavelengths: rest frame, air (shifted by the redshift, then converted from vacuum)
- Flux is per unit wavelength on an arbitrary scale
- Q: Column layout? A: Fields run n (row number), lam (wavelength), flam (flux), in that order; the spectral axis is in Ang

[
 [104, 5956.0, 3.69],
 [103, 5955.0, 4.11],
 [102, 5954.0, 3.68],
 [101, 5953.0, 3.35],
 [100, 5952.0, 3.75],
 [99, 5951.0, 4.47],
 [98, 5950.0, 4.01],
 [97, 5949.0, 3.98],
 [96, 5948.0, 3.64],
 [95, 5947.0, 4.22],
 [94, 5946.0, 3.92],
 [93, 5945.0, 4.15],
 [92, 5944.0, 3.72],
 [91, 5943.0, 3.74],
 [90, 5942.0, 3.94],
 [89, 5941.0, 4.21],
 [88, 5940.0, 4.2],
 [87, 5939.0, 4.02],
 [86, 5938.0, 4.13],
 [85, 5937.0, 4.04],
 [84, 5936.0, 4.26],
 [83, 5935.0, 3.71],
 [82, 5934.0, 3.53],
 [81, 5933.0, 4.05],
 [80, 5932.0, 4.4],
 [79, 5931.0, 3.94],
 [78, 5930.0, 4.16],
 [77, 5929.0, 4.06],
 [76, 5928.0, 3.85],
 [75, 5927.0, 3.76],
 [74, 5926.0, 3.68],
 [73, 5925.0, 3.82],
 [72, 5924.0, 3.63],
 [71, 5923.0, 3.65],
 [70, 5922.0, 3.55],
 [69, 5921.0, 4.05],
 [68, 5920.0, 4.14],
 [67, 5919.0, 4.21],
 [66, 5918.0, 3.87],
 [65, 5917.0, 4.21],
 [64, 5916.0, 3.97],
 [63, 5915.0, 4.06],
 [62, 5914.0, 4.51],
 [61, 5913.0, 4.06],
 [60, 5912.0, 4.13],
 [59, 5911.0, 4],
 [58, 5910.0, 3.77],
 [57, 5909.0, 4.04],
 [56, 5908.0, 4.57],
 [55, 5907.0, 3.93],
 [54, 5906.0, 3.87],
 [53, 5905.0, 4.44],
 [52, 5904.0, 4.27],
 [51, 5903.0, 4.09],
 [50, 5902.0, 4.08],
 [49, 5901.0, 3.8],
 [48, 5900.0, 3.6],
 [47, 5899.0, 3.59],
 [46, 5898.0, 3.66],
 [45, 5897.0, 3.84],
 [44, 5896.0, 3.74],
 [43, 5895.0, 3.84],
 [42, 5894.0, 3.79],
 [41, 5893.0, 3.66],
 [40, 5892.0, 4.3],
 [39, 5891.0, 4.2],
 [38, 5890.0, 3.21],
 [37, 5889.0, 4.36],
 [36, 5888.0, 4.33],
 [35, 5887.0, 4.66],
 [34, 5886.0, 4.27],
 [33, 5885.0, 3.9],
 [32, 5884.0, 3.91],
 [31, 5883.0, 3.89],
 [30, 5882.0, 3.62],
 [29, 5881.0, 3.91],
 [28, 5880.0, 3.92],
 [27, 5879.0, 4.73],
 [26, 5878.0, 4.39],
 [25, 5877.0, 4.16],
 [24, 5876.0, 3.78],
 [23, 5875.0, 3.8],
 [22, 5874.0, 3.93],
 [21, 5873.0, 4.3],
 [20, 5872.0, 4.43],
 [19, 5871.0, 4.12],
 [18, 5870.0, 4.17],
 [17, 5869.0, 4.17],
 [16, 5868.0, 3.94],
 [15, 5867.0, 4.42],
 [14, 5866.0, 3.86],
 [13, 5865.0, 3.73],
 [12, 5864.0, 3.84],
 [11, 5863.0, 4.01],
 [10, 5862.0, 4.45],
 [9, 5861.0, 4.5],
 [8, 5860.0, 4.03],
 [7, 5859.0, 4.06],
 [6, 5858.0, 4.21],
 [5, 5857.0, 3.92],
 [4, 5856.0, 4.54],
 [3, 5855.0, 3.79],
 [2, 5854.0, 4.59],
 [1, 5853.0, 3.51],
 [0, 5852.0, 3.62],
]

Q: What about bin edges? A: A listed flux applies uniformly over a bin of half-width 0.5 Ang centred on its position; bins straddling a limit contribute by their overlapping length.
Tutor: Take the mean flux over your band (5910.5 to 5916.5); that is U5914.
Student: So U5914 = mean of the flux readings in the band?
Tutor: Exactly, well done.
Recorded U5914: 4.12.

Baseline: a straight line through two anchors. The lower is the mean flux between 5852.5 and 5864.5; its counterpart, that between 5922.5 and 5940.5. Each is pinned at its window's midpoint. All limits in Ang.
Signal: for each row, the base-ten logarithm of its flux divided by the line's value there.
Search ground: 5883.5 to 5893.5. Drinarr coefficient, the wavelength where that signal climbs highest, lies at 5887.0 Ang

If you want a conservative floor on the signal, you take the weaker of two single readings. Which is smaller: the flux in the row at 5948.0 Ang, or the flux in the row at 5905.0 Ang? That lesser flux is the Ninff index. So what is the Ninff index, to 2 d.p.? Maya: 3.64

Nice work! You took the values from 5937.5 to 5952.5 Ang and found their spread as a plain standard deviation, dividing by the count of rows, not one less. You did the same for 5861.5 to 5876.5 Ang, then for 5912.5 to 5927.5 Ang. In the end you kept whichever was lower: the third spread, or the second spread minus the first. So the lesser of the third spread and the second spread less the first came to 0.02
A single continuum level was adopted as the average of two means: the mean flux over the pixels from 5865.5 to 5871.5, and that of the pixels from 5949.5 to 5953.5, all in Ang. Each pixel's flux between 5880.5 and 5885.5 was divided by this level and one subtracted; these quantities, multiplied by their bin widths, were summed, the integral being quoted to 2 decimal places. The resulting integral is -0.20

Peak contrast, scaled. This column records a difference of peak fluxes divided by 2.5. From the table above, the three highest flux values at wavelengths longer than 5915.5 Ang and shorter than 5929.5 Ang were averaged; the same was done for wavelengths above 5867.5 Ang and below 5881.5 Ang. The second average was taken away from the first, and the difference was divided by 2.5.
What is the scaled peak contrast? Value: -0.13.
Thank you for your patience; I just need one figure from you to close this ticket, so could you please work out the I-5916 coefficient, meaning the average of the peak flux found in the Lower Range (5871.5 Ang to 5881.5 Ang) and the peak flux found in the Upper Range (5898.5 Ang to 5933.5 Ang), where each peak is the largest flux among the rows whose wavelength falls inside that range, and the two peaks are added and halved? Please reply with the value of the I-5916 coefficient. 4.65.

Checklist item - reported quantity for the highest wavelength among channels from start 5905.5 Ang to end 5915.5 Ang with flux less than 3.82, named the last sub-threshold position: 5910.0 Ang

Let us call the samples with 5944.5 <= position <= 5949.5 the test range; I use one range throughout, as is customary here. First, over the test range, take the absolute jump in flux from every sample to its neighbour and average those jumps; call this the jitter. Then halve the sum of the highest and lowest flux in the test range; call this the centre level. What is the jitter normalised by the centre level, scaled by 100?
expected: 9.2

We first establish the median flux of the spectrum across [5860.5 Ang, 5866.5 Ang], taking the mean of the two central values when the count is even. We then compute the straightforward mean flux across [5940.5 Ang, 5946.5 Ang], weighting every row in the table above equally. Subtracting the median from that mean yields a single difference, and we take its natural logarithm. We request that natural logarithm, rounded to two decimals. -4.45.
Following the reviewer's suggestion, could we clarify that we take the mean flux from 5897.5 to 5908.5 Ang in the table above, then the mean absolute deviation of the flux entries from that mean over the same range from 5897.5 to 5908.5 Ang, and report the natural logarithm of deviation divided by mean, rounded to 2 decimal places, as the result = -2.69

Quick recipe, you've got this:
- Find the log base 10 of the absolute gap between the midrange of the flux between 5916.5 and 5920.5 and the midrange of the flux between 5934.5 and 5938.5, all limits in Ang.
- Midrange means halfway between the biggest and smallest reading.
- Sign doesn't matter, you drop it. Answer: -1.3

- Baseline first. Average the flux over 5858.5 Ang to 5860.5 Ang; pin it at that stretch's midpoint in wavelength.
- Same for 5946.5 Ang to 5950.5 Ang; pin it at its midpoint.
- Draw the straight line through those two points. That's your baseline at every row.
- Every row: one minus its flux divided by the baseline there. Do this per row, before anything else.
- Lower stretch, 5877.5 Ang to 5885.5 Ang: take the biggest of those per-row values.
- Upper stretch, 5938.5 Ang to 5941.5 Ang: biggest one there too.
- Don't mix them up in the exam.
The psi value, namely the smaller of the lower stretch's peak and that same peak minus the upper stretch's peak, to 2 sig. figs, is 0.10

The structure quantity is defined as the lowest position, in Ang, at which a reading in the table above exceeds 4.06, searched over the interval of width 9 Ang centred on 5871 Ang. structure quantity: 5867.0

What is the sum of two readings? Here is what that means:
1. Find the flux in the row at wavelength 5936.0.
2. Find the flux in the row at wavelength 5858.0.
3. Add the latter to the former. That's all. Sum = 8.47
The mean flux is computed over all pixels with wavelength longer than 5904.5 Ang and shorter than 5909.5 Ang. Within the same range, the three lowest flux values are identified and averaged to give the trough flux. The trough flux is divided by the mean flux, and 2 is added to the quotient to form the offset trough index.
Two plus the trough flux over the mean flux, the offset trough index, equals 2.95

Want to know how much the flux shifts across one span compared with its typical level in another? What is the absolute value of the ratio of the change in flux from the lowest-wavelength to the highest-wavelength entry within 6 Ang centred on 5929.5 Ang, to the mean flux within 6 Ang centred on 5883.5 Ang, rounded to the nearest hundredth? 0.16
